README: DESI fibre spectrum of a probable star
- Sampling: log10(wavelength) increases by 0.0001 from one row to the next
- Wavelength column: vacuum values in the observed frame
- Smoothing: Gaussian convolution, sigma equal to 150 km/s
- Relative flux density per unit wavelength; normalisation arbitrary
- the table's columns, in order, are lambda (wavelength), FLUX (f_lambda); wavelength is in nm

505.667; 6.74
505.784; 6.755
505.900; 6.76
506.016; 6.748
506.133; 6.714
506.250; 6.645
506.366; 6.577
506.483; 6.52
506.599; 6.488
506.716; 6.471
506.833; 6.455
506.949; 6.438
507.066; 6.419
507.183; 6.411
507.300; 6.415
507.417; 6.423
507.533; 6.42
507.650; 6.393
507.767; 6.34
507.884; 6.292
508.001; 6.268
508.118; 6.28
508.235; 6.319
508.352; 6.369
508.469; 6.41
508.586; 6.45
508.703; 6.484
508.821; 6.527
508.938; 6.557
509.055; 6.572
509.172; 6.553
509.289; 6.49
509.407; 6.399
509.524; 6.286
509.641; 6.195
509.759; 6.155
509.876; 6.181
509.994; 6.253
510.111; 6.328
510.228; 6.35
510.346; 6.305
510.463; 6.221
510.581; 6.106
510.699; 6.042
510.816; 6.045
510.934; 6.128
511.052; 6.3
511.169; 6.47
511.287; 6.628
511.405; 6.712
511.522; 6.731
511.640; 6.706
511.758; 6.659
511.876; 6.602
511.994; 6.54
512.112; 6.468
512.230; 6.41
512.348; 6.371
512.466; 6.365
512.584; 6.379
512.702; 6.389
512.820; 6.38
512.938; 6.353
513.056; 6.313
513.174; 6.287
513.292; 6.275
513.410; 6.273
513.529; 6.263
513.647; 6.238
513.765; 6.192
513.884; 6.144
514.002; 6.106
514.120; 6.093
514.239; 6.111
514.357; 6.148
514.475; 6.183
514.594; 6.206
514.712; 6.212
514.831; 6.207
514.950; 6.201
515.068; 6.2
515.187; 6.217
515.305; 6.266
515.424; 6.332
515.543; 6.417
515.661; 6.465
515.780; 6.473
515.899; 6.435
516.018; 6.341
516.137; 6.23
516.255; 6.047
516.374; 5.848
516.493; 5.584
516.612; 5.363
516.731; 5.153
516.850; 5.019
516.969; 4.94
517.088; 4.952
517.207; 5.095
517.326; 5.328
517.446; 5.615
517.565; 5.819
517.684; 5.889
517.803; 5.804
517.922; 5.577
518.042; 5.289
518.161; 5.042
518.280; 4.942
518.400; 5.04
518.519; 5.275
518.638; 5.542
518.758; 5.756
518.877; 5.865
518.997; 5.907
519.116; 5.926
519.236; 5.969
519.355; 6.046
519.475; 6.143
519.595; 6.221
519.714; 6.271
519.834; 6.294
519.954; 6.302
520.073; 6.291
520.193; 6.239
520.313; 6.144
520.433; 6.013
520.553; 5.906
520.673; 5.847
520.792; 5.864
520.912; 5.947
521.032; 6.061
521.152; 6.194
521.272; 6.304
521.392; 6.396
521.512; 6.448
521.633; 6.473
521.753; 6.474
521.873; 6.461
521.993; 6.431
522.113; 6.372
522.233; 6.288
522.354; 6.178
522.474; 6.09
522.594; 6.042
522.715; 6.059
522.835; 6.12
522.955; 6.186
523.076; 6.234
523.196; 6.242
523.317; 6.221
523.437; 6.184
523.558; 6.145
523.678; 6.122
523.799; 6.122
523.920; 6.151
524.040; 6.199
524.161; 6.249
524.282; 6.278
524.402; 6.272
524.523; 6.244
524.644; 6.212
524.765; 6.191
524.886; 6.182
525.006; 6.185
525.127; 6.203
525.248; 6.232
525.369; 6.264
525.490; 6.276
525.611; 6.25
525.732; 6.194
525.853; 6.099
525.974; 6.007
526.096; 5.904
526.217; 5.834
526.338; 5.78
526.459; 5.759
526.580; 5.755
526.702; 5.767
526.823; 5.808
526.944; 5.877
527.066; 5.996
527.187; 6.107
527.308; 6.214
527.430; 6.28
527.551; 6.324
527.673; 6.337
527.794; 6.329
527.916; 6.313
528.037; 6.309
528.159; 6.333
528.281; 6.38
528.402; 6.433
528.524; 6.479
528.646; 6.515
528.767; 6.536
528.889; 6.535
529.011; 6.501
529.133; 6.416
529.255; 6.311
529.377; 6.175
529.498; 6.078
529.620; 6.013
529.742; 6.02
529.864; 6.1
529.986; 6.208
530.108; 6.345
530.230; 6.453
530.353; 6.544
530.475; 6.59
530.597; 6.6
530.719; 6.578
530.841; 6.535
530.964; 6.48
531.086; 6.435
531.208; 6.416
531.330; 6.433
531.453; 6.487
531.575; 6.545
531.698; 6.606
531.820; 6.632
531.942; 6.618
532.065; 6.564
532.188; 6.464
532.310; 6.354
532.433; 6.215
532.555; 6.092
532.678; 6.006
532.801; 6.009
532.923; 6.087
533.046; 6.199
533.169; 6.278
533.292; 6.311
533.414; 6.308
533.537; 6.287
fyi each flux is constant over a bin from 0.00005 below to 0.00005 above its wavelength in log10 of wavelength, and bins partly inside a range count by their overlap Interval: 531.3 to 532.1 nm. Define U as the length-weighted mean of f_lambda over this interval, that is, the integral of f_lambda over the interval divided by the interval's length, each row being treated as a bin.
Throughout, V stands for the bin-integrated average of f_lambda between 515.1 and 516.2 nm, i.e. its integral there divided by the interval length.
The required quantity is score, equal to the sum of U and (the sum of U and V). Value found 19.5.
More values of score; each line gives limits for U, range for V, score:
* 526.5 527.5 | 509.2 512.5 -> 18.3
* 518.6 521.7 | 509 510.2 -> 18.5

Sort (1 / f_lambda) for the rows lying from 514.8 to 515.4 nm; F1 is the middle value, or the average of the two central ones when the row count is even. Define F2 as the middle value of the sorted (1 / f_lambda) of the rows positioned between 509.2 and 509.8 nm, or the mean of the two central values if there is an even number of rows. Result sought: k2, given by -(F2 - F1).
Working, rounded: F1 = 0.161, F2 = 0.159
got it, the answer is 0.002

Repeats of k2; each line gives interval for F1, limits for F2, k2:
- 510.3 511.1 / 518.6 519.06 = -0.009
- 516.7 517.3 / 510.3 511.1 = 0.036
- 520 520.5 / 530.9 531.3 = 0.006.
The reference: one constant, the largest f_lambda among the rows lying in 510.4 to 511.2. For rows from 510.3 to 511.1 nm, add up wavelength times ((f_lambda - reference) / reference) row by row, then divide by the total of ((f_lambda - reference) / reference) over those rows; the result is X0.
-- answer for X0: 510.71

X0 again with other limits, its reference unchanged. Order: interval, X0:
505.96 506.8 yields 506.18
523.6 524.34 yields 523.94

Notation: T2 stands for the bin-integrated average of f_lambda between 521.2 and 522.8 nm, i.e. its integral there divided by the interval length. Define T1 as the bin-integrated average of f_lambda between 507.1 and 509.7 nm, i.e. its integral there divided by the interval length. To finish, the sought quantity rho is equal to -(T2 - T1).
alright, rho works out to 0.10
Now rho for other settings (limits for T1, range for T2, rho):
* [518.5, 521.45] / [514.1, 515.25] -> -0.14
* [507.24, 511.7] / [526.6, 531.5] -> 0.06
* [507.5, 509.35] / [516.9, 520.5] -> 0.70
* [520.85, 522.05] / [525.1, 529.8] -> 0.14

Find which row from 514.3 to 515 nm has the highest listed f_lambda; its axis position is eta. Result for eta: 514.712 nm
